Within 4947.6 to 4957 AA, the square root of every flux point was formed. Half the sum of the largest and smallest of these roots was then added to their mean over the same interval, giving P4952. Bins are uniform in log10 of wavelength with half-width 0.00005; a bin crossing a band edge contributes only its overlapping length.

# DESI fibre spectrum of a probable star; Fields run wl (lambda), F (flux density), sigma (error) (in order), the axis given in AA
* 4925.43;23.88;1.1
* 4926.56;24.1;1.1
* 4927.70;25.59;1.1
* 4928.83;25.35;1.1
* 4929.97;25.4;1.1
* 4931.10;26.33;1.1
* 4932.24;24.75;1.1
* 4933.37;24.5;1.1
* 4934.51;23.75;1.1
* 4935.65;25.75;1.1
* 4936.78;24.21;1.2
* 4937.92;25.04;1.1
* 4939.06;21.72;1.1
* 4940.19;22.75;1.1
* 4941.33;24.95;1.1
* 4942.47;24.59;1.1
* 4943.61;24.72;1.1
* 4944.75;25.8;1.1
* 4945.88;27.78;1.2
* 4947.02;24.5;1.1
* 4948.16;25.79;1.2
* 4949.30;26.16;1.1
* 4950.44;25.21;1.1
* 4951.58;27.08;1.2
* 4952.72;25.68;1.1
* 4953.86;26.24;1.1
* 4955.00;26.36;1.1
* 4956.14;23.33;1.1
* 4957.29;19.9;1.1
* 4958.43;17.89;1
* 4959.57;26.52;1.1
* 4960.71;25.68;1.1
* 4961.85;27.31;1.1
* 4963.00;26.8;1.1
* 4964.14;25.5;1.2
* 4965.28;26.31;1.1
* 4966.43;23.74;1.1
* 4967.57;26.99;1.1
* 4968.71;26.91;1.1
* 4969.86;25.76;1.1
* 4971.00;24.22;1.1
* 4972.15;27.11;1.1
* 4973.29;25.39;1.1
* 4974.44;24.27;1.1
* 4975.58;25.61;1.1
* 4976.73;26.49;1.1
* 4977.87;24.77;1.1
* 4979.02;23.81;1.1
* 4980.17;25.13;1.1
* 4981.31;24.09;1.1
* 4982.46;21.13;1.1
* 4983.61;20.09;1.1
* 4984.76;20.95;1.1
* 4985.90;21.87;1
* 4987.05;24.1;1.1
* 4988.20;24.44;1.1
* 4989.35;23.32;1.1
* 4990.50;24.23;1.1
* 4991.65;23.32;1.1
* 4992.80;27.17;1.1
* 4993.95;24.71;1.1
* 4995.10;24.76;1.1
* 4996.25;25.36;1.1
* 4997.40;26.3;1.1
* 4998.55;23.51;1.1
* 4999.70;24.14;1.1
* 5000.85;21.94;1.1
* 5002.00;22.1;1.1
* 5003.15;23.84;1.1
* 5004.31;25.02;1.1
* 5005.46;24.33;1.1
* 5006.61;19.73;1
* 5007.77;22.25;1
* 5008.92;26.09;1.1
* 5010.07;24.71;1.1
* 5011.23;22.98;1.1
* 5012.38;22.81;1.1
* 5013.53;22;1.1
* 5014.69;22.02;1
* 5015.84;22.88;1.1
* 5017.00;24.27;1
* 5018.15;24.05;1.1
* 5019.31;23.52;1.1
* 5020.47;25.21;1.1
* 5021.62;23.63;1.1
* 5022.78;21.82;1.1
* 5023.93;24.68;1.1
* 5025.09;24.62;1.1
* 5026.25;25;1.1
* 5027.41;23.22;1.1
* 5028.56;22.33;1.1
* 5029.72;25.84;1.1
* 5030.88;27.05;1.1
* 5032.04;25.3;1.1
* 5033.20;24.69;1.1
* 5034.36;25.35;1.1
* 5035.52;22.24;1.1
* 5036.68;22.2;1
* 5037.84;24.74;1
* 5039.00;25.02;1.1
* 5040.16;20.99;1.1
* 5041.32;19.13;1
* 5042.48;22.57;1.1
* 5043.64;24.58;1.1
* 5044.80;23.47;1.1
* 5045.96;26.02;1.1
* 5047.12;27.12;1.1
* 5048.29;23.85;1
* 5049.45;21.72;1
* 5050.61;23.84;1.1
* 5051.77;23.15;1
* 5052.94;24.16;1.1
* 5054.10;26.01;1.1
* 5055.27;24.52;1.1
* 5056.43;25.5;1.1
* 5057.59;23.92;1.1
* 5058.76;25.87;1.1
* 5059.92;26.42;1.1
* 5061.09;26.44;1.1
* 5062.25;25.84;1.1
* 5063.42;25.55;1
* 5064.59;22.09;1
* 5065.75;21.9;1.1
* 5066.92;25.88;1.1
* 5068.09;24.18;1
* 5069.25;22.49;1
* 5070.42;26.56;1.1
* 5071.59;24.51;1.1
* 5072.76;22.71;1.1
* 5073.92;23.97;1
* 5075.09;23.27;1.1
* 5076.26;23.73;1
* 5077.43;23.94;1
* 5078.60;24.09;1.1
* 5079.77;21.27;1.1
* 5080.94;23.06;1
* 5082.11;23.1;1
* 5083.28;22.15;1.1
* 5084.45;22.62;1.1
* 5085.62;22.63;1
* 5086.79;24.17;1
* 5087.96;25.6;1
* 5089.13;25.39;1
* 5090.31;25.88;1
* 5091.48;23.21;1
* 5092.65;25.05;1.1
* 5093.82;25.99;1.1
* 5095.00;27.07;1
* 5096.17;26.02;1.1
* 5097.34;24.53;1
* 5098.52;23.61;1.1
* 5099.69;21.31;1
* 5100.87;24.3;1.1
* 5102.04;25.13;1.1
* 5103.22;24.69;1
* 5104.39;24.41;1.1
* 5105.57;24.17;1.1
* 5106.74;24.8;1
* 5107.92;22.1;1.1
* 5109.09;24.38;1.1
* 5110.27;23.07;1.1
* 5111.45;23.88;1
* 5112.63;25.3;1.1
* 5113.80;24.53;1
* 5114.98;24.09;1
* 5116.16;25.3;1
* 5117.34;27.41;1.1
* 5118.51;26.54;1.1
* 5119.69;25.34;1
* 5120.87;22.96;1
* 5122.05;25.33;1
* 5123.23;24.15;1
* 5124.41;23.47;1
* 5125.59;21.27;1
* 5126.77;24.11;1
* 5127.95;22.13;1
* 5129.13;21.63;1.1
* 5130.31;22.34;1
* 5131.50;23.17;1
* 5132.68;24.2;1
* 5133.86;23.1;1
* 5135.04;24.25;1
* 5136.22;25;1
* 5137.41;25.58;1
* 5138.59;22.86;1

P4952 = 10.1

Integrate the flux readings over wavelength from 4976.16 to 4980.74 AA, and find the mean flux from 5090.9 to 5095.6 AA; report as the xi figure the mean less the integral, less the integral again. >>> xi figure -204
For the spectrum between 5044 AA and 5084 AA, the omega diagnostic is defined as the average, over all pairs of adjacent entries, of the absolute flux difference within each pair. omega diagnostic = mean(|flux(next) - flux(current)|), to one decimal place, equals 1.5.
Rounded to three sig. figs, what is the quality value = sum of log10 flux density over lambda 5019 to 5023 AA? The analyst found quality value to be 5.49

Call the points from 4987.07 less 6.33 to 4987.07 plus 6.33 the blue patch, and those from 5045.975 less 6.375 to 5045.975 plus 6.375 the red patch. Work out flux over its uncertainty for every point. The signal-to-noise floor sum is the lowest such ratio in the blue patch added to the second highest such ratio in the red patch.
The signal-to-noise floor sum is 42.1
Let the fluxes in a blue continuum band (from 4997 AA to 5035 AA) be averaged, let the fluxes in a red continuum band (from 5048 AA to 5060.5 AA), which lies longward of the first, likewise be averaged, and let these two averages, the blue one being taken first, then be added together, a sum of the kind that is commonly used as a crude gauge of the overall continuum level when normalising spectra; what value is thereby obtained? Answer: 48.3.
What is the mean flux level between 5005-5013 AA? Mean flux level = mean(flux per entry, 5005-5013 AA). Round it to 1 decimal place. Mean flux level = 23.3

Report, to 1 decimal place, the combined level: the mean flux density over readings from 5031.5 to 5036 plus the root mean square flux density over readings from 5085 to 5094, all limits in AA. 49.2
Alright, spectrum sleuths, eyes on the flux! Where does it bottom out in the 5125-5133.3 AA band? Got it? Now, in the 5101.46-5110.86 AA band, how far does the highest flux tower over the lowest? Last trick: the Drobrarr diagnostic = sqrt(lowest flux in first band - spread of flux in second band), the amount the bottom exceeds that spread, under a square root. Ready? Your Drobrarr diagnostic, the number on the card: 4.27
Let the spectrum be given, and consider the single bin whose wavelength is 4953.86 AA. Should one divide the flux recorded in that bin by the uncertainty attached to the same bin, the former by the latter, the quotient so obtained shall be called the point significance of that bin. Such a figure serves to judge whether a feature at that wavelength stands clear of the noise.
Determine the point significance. 23.9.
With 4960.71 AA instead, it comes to 23.3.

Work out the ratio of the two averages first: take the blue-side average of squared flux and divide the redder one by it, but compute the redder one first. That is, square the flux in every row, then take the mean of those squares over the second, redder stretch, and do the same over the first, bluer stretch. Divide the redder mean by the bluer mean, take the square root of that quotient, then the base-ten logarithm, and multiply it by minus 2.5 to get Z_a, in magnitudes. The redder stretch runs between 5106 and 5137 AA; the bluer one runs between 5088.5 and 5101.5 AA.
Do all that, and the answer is 0.034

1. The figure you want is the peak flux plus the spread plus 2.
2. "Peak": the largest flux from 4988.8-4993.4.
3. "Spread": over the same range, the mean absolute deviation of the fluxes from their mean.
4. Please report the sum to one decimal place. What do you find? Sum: 30.5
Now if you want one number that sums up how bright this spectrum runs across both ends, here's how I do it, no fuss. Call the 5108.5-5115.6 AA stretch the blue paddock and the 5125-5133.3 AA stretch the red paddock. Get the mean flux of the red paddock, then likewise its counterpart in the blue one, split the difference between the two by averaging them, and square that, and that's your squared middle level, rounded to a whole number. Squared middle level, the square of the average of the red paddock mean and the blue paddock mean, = 550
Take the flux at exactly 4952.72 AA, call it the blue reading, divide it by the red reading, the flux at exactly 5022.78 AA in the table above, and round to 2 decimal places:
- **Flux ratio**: 1.18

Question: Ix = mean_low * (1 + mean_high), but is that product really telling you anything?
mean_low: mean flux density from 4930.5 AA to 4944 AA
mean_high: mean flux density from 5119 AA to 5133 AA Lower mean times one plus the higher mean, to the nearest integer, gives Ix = 594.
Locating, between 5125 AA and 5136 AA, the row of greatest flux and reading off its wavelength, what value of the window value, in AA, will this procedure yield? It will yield 5135.04 AA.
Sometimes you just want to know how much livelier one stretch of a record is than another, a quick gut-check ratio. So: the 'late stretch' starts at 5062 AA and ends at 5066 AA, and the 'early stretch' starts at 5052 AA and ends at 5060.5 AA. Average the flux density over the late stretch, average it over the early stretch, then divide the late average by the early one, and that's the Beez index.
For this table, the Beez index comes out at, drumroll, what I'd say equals 0.95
